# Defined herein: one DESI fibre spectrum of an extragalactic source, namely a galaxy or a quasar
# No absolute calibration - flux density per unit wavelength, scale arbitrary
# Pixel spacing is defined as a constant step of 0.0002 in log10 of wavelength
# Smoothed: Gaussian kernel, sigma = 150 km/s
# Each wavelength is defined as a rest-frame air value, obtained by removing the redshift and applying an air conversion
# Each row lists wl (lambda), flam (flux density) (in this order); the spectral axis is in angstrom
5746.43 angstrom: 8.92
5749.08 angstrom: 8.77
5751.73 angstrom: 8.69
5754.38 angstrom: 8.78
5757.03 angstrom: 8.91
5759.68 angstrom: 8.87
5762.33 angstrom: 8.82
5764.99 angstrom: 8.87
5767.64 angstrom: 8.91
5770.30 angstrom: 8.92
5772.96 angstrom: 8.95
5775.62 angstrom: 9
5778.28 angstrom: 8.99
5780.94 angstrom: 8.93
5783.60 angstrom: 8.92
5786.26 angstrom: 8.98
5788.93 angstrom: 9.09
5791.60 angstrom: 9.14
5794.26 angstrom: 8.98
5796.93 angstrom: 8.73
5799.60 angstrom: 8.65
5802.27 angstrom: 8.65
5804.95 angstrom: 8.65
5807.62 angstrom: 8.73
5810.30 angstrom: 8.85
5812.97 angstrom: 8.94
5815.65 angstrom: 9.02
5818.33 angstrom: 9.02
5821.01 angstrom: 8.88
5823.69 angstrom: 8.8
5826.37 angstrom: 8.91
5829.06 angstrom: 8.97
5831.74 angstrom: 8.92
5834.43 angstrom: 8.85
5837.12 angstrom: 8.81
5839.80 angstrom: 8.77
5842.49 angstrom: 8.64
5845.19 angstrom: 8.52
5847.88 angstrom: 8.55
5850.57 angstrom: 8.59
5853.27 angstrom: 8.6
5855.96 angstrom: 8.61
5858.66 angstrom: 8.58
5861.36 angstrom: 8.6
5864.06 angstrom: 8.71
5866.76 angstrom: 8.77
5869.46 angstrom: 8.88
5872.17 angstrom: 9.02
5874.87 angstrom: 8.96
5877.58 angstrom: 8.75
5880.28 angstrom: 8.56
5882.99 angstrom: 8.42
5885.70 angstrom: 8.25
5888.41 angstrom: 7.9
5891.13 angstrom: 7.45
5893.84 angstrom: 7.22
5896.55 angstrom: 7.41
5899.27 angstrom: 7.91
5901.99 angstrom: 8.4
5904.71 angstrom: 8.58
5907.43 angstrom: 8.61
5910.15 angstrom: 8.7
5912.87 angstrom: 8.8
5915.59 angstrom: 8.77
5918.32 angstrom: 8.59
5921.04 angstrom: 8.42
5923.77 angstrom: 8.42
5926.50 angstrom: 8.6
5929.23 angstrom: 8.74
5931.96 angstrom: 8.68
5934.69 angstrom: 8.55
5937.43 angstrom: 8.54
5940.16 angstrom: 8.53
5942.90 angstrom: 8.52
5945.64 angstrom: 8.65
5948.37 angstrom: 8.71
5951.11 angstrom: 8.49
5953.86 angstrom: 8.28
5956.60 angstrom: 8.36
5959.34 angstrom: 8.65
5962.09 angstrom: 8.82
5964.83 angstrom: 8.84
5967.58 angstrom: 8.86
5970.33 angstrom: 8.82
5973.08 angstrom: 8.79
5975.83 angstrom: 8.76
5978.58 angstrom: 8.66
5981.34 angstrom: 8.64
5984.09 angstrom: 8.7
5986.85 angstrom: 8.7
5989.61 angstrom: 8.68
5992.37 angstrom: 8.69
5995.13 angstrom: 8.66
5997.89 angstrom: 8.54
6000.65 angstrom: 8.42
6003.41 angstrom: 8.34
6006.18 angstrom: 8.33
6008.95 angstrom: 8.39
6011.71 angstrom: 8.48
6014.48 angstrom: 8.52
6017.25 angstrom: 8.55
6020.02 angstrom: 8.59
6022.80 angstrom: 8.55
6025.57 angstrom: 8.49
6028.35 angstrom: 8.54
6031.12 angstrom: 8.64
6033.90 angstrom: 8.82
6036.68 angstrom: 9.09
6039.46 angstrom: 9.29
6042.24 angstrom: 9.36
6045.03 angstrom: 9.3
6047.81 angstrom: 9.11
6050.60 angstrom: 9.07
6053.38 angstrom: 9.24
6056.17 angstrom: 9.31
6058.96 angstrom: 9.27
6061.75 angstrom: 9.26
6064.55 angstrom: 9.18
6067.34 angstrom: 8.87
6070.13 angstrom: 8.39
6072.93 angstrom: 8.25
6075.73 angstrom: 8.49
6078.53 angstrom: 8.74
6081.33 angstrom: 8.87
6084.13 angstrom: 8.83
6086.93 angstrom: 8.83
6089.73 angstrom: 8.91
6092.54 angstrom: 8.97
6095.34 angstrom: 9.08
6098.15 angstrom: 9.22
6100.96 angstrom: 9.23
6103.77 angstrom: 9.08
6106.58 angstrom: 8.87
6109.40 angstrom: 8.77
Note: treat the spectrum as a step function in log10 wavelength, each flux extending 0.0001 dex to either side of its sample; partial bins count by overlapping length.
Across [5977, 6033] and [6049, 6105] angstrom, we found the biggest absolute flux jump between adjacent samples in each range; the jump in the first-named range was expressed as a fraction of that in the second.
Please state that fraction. 0.25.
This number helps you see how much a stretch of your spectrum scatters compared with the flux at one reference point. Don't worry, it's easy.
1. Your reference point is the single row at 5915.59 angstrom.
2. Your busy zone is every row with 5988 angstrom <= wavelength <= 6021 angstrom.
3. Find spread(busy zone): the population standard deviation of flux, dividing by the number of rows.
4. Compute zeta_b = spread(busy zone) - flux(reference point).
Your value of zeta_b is -8.65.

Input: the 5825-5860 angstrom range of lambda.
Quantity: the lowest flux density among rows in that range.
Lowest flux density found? 8.52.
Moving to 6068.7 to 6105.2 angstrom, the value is 8.25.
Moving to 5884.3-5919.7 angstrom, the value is 7.22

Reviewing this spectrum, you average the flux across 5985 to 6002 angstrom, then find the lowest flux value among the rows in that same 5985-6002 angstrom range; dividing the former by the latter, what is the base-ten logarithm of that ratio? 0.010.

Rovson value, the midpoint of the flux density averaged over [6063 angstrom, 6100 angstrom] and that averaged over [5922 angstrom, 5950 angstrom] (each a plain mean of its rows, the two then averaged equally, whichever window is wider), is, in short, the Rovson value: 8.71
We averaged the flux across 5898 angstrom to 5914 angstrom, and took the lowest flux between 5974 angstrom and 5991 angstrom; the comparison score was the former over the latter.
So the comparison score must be 0.98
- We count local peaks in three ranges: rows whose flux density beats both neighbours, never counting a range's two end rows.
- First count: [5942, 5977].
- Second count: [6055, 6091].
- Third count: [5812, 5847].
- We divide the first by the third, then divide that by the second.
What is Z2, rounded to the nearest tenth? 2.0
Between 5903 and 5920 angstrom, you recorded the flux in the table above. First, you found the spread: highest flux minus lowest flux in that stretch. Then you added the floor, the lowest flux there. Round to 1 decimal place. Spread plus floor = 8.8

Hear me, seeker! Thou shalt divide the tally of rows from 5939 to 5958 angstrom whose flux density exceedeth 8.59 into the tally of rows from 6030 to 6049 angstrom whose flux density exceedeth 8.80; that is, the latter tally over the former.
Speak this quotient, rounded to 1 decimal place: 3.0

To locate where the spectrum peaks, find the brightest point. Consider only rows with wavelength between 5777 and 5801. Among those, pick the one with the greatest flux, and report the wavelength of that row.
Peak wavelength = 5791.60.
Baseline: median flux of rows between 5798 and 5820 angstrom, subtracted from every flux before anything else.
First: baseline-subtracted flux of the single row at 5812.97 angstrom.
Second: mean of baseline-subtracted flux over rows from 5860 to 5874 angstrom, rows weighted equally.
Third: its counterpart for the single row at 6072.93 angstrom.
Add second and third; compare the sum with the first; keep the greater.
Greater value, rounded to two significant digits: 0.15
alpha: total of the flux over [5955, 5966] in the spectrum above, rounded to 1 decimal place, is 34.7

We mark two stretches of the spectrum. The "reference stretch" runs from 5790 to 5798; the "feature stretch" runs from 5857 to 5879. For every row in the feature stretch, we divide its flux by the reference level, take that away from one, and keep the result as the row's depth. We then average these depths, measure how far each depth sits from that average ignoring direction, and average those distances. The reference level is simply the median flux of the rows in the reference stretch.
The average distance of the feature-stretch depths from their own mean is 0.014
